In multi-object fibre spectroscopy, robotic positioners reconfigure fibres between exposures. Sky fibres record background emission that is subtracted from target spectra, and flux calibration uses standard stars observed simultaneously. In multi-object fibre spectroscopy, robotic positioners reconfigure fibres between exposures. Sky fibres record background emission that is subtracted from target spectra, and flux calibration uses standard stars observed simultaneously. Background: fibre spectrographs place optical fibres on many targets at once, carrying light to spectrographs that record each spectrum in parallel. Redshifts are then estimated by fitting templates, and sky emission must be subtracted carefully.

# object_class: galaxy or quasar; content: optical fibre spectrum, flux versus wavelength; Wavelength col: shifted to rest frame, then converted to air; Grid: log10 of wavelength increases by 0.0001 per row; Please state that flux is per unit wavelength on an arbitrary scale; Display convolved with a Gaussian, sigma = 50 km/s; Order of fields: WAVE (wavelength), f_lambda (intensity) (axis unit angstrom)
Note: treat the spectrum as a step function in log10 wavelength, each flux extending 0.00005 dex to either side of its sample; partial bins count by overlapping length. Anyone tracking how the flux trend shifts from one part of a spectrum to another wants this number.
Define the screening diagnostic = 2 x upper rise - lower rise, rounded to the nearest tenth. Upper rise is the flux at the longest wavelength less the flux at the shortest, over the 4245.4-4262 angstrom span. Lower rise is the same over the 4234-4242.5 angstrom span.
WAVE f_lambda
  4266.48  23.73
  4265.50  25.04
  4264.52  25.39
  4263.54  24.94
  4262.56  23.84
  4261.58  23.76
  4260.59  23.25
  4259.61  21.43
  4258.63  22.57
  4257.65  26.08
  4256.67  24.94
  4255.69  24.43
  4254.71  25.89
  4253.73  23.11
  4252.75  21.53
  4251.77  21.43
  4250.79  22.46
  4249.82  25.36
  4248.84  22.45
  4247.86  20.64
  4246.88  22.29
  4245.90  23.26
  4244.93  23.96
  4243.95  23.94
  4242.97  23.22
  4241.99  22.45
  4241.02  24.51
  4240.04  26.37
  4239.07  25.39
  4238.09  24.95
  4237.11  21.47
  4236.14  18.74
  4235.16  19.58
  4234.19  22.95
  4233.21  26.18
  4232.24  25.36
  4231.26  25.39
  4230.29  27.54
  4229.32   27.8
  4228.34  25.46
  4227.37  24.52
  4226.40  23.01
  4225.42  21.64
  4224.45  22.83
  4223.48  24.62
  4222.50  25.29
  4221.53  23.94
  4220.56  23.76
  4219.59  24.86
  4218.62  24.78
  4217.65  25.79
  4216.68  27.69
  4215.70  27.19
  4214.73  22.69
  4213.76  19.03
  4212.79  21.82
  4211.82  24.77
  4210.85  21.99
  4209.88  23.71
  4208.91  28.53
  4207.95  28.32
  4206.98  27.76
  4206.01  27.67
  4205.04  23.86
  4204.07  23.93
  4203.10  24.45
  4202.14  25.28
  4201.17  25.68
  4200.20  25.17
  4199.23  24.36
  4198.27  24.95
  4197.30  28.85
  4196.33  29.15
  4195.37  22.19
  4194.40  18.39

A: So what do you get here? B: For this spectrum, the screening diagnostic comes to 1.5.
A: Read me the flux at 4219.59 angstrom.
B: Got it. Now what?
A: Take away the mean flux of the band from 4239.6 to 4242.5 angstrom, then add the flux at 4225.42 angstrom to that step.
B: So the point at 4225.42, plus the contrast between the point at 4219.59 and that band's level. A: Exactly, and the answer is 22.1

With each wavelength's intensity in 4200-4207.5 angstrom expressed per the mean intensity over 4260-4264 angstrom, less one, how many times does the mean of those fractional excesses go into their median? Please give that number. 0.8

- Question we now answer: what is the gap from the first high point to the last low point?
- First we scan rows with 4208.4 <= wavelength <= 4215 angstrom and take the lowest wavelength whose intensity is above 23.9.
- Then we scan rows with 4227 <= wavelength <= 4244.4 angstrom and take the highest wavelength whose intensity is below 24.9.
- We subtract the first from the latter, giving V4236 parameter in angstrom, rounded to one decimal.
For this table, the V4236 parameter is 35.0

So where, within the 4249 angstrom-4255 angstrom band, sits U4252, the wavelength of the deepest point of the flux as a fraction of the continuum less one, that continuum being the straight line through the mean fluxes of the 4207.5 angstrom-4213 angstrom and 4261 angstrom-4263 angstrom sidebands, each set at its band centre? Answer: 4251.77 angstrom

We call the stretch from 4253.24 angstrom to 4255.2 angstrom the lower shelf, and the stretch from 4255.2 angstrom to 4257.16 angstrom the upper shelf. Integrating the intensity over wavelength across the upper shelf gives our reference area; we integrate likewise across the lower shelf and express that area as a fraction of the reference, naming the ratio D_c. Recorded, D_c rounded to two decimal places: 0.99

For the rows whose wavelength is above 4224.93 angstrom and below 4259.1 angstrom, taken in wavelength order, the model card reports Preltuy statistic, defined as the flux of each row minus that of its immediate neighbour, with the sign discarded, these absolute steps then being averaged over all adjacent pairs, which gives 1.56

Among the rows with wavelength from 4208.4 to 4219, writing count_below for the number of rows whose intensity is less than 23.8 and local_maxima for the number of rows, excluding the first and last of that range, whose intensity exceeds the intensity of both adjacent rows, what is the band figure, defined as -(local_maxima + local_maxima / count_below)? -2.40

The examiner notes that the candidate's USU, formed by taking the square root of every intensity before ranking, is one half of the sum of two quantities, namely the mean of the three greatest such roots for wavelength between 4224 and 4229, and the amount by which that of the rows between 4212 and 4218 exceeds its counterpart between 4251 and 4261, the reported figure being 2.53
